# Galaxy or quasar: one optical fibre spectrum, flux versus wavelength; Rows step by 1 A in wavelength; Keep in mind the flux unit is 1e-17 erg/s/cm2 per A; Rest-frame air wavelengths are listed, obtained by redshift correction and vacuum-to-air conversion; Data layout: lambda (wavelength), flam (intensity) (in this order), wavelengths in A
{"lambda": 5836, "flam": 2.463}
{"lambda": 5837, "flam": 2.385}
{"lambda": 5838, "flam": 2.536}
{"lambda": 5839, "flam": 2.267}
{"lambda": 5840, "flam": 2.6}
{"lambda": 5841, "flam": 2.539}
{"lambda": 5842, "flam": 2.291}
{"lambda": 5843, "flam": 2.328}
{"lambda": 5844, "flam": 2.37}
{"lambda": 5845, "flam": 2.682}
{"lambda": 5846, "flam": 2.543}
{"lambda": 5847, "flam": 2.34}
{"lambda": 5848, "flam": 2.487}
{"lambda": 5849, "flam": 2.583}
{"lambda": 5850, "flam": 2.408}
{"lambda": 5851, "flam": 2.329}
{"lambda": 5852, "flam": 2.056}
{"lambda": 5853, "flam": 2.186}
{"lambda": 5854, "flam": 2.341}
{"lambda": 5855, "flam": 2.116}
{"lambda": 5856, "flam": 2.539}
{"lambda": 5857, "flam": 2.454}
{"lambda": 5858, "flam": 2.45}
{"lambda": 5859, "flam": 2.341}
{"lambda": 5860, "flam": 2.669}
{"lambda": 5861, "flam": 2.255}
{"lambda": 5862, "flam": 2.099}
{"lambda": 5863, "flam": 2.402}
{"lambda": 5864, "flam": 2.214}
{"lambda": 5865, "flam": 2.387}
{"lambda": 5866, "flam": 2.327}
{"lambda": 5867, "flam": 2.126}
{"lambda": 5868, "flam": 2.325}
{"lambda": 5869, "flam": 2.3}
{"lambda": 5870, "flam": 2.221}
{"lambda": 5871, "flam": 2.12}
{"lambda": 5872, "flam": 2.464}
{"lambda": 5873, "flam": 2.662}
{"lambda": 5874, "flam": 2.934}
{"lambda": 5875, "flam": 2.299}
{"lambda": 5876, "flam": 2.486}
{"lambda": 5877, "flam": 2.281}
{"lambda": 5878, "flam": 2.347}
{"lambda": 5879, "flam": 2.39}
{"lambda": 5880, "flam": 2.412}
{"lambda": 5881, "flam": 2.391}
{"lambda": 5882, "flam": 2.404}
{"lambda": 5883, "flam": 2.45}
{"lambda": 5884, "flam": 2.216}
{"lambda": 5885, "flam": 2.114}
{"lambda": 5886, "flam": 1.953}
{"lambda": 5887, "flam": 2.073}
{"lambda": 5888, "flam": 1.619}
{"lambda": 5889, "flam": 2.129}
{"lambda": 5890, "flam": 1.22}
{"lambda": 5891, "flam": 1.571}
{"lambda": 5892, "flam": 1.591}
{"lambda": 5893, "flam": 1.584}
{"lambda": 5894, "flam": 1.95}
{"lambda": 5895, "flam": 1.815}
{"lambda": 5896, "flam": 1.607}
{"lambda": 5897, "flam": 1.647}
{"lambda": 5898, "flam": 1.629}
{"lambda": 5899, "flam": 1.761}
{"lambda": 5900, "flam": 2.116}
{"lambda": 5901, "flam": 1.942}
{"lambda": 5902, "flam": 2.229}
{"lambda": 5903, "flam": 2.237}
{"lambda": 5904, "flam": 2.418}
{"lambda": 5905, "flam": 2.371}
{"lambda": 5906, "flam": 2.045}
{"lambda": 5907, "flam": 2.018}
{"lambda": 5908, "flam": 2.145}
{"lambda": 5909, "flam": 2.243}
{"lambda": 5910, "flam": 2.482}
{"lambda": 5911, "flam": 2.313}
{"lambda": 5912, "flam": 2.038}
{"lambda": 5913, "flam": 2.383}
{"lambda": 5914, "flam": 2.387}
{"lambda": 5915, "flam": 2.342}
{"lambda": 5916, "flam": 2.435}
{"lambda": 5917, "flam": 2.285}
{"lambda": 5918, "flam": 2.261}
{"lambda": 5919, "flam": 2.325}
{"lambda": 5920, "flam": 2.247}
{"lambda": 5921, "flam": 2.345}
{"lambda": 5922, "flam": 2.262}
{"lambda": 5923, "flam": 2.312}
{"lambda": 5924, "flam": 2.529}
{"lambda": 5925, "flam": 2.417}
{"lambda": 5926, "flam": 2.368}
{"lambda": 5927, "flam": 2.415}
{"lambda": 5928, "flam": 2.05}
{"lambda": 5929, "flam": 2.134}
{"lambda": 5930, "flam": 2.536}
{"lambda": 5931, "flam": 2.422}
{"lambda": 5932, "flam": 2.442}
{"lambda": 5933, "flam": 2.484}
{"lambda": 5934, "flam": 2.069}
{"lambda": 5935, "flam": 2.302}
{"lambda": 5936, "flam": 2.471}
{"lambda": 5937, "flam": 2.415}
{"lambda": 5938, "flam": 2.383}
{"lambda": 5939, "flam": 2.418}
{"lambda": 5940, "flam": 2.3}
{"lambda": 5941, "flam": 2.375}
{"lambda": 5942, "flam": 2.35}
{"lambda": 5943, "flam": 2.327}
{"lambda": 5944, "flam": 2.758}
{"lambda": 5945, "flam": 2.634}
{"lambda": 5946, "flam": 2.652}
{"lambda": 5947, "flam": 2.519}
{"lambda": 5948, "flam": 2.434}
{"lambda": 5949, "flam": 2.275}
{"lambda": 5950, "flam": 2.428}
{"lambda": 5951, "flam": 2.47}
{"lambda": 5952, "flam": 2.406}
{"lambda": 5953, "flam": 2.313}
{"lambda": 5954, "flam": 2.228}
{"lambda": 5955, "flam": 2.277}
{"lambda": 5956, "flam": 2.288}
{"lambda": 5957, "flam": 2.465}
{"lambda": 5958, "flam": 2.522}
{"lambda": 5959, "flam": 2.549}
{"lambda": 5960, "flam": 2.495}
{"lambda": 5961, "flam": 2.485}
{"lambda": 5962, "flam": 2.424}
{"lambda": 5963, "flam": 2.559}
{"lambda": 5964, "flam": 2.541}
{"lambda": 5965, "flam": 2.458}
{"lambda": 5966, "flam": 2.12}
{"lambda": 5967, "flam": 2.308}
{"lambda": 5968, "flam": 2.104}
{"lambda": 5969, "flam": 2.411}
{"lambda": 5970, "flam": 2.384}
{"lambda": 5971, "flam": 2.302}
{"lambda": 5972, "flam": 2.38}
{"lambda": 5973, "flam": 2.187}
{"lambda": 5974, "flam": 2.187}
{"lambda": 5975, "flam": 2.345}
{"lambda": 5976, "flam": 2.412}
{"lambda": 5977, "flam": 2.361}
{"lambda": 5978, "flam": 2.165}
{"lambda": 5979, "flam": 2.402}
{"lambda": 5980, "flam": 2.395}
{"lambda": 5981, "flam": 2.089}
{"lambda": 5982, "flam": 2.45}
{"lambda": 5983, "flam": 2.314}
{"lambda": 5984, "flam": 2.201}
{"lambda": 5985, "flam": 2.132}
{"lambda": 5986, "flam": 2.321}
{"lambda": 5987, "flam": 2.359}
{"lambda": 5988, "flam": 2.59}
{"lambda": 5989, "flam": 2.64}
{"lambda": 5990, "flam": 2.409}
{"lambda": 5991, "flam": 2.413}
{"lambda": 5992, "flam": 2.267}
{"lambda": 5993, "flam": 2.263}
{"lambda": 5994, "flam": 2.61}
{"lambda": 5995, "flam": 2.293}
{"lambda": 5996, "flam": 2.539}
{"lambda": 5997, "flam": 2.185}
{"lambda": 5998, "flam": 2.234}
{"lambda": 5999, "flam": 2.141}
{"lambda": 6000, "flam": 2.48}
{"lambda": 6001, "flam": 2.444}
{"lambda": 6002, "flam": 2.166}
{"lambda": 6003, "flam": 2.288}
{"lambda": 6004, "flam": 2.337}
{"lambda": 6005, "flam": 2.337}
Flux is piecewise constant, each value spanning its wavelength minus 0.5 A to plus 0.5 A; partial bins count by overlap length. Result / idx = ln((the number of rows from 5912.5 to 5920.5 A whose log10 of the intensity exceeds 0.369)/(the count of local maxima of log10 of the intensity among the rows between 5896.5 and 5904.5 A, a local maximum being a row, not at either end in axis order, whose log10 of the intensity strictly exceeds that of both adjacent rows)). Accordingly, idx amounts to 1.4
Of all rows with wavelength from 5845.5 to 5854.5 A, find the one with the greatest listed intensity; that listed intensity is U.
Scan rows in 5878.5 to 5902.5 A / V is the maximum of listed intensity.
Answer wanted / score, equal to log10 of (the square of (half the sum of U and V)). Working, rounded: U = 2.583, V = 2.45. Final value 0.80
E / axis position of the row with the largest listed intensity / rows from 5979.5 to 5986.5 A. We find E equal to 5982 A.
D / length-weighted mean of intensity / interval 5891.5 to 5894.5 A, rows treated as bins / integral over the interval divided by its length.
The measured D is 1.71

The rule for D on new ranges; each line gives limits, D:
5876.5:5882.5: 2.37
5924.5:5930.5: 2.32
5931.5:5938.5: 2.37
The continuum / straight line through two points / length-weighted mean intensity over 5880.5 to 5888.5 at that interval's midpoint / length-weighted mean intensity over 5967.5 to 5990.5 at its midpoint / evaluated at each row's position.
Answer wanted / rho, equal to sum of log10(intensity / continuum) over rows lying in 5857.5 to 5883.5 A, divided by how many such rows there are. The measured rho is 0.05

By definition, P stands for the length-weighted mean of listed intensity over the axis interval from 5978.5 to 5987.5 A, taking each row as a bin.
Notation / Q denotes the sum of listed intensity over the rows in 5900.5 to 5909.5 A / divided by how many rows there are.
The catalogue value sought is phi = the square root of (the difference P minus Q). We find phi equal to 0.34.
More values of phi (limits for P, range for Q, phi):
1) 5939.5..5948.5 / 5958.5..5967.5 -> 0.21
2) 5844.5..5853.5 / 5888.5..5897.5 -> 0.85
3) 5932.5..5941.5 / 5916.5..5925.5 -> 0.16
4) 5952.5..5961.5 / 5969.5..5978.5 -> 0.32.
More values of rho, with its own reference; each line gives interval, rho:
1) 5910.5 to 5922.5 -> 0.02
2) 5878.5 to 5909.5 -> -0.04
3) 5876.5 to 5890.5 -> -0.01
